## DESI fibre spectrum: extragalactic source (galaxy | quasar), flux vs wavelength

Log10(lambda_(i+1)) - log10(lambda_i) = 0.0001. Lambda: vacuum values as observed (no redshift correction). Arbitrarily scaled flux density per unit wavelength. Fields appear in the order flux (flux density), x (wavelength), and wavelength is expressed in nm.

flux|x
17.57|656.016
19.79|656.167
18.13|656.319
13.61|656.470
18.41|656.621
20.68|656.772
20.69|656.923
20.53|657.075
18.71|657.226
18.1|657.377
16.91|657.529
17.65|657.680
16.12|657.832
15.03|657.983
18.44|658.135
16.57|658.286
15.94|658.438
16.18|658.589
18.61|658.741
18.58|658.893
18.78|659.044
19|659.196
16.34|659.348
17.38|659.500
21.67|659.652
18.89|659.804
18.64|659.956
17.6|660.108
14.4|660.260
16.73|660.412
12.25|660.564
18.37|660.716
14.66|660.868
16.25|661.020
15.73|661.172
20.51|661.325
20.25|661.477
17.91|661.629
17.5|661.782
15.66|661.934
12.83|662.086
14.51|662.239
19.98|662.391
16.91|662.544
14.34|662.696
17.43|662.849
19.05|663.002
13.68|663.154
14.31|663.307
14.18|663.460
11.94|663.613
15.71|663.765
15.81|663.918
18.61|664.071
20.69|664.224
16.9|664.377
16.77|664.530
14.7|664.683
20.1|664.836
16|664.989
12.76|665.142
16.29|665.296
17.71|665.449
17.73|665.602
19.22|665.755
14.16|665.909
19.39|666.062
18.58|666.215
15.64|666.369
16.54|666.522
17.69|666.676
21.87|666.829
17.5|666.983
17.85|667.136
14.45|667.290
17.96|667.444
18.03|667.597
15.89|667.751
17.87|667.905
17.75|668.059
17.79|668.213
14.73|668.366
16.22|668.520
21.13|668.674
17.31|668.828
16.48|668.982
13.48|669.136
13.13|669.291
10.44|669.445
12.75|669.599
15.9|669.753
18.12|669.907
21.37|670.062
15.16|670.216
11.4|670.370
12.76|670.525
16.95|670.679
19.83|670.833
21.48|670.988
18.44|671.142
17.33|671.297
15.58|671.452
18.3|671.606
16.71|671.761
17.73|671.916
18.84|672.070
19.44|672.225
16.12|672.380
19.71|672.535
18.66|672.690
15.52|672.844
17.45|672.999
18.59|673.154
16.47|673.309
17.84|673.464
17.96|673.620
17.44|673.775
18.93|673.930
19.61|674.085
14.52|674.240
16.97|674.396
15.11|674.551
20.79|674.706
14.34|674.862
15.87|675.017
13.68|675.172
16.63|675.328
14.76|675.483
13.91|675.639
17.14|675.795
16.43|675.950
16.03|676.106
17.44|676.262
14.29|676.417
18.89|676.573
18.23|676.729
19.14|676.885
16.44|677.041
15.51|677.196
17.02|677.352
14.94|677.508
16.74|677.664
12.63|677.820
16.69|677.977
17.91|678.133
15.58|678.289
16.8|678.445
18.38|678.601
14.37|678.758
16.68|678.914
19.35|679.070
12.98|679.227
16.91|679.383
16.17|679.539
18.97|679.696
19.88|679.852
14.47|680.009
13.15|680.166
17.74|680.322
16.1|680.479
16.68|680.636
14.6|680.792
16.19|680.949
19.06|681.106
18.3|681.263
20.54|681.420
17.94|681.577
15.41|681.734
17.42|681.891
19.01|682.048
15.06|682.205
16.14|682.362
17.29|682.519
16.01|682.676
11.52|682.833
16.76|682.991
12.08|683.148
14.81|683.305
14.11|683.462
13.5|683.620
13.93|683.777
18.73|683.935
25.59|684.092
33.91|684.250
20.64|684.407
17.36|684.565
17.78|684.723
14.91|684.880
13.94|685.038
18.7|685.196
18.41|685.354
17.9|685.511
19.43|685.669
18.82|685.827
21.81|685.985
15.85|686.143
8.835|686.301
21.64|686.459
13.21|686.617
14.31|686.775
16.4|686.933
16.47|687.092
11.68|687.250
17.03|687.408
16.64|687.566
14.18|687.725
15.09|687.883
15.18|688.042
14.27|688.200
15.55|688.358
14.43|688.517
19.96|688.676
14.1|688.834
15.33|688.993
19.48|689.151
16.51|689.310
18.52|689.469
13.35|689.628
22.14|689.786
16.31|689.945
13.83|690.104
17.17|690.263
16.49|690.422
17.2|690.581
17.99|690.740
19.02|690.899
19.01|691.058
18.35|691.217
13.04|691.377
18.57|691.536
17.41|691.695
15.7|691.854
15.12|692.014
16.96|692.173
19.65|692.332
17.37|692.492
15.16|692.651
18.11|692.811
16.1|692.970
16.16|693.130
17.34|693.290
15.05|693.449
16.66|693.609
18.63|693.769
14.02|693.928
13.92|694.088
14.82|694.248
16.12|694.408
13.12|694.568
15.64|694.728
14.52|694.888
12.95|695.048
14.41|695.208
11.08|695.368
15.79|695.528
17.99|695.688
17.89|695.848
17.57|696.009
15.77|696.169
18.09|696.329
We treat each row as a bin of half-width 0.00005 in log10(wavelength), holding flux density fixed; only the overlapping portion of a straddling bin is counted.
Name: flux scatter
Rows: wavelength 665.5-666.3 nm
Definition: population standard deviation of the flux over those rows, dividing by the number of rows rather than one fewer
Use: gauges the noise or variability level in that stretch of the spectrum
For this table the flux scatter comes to 1.9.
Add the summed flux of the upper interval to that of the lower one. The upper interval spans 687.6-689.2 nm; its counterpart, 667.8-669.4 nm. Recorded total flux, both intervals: 323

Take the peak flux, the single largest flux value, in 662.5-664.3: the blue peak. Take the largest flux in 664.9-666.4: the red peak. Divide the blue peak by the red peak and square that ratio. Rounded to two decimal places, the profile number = 1.14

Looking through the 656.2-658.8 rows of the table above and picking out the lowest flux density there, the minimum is 13.61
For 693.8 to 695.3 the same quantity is 12.95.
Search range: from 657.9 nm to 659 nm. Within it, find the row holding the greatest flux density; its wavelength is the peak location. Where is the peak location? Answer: 658.741 nm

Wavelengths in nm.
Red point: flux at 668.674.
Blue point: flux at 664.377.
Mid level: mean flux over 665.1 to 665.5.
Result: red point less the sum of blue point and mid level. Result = -11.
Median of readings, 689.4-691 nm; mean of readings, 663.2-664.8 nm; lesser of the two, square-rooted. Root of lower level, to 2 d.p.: 4.00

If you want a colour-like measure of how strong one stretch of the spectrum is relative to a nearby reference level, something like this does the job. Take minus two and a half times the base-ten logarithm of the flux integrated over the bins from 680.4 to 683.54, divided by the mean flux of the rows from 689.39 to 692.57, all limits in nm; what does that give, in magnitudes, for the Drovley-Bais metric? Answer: -1.183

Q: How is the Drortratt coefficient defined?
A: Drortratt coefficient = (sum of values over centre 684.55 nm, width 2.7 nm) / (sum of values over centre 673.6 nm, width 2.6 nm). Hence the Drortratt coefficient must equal 1.06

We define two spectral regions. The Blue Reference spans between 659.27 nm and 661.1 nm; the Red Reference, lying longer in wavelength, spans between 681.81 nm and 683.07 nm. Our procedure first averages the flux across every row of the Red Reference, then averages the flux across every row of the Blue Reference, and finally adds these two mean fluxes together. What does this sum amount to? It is 33.1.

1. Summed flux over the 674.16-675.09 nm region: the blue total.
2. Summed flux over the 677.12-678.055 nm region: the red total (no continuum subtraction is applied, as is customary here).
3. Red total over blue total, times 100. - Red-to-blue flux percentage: 96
